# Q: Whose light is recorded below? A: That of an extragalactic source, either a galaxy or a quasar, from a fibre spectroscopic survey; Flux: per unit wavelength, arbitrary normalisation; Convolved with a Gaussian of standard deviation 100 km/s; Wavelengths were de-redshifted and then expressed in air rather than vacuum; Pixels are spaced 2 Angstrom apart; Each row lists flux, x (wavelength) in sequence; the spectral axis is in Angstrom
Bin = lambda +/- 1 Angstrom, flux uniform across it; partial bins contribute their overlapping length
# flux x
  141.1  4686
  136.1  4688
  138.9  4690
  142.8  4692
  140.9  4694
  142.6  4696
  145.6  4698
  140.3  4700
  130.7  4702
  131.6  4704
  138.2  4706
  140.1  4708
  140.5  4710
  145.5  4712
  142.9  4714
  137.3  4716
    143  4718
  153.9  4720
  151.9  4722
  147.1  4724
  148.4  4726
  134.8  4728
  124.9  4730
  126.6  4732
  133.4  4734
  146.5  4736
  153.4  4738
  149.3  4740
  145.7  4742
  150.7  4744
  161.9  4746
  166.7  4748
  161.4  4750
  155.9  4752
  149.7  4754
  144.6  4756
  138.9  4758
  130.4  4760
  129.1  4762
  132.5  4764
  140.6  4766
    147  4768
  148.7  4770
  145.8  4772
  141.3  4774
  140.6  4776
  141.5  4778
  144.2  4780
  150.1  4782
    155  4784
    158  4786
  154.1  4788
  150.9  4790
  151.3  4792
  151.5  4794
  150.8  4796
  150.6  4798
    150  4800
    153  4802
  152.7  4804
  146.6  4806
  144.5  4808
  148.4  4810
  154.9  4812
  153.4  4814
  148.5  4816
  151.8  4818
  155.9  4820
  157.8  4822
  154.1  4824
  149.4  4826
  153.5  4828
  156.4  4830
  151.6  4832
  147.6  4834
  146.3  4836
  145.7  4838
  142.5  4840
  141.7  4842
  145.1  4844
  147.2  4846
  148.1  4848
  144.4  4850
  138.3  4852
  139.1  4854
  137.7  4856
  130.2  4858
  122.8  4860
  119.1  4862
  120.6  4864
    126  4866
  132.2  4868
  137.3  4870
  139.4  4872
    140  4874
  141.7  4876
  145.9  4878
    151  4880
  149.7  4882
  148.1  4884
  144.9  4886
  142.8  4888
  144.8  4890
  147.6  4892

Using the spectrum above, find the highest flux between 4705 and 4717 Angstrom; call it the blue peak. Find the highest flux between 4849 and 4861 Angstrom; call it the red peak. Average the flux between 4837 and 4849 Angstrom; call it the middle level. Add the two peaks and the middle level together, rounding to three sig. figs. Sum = 435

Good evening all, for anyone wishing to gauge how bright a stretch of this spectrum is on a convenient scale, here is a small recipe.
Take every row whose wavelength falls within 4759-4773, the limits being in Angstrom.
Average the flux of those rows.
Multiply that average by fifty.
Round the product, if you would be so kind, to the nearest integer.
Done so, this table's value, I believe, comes 6958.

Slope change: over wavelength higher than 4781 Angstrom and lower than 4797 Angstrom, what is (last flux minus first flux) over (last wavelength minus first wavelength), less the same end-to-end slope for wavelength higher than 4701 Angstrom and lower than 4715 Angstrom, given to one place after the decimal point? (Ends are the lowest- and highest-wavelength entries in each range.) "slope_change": -1.0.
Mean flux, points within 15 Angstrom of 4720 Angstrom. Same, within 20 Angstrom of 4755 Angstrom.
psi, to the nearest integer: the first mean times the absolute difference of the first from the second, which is 905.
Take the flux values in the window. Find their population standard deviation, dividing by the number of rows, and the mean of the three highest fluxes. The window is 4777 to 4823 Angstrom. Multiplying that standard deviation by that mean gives 645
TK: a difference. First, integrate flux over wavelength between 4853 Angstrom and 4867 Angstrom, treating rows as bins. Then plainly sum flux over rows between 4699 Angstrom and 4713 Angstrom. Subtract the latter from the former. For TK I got 824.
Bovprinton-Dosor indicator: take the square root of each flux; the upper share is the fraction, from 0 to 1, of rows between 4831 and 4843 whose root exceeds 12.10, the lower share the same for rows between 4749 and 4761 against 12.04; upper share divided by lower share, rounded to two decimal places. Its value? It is 0.67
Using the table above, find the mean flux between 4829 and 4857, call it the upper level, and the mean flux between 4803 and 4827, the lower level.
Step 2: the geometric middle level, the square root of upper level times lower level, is 148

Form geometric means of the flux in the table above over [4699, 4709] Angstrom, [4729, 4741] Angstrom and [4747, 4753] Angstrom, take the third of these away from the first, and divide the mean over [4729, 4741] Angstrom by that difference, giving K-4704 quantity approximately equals -6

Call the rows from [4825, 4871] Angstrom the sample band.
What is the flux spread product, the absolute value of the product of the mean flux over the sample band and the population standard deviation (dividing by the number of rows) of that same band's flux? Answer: 1447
